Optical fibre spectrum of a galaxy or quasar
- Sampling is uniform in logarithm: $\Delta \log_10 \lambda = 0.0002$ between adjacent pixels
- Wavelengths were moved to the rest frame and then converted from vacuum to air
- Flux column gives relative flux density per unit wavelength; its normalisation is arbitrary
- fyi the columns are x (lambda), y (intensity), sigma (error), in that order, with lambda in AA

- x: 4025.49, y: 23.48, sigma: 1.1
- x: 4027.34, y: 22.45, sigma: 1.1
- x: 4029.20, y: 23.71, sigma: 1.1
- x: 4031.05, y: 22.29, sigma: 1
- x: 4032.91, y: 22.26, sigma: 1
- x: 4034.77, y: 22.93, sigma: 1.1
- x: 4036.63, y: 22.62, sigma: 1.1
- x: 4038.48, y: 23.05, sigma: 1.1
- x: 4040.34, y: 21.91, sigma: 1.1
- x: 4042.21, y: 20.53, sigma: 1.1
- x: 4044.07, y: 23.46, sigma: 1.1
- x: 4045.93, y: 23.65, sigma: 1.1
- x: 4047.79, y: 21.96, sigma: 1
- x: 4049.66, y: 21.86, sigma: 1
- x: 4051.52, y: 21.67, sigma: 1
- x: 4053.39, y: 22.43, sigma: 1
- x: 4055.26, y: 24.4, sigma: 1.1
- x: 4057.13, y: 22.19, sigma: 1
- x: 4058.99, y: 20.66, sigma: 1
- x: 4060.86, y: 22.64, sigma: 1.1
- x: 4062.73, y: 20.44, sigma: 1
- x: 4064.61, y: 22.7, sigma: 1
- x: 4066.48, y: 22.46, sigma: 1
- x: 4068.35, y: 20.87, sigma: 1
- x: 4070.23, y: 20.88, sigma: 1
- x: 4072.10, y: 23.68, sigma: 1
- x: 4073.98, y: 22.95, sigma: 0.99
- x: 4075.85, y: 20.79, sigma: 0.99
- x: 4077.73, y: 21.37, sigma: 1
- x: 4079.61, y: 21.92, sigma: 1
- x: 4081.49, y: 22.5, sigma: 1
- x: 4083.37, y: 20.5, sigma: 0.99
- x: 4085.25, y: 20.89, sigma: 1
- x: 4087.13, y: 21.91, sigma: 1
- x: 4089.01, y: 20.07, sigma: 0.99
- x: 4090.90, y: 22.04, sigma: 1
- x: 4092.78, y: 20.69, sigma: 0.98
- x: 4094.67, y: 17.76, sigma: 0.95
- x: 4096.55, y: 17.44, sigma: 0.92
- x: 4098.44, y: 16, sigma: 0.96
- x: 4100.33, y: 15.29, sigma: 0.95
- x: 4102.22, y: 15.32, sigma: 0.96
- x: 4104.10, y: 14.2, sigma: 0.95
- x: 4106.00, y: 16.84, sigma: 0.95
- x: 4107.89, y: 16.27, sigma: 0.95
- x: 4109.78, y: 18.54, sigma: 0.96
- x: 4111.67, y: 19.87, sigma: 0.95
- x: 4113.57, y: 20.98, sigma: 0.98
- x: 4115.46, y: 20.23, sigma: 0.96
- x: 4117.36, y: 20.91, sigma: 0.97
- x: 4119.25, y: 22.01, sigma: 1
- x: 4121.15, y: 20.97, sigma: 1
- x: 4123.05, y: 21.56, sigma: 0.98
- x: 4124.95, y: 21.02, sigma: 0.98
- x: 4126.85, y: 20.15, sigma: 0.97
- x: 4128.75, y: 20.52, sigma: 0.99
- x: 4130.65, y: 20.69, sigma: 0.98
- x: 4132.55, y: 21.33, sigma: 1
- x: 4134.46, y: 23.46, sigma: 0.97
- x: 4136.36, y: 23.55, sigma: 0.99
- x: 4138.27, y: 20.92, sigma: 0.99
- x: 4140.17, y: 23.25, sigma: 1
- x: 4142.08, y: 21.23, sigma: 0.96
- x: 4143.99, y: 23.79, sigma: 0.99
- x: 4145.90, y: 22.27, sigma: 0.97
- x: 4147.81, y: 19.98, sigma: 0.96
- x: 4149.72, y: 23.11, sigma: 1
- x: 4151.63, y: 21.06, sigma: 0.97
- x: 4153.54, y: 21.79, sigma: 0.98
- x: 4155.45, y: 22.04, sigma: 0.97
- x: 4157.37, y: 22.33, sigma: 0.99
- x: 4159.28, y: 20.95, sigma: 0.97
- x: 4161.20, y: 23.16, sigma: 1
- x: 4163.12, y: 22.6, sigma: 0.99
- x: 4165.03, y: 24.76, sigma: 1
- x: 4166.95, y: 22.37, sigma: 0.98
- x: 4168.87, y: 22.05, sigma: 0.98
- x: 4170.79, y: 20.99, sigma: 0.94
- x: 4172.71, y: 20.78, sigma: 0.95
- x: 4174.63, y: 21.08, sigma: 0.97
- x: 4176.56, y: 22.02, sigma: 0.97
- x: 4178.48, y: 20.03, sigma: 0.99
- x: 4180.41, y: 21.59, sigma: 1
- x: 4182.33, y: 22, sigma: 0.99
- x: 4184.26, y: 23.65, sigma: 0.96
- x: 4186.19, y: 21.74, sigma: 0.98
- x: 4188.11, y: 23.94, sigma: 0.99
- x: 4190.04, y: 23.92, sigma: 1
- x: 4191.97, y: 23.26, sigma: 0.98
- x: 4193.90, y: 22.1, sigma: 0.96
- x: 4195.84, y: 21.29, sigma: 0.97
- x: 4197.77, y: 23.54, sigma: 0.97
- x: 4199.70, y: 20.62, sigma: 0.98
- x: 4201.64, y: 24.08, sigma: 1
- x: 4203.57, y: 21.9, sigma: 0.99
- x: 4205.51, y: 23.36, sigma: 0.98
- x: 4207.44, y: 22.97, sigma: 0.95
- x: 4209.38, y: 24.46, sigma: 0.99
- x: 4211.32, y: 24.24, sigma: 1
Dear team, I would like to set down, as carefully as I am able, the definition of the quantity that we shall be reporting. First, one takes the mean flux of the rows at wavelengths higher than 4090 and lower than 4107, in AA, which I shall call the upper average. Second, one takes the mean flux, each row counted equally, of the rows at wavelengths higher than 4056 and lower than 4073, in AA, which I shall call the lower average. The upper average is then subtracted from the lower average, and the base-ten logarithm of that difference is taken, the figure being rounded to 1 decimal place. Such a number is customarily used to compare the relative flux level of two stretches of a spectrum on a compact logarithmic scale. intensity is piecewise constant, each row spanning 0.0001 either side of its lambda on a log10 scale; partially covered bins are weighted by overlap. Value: 0.7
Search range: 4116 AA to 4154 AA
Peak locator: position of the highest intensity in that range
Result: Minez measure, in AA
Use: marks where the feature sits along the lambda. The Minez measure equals 4143.99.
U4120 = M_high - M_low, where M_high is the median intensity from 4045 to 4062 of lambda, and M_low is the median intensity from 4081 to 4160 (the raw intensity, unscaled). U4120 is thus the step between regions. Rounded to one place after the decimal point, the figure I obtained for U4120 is 1.3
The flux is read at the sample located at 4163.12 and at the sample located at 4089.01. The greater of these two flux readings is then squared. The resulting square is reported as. 511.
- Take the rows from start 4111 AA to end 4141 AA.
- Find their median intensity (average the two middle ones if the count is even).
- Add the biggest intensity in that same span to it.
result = 45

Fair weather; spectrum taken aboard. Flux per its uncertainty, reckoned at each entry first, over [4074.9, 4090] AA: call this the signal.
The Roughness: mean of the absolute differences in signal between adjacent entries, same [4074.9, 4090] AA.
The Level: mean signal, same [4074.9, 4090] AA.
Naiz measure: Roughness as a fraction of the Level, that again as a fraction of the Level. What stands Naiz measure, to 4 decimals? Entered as 0.0019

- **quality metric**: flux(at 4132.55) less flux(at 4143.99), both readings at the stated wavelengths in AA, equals -2.5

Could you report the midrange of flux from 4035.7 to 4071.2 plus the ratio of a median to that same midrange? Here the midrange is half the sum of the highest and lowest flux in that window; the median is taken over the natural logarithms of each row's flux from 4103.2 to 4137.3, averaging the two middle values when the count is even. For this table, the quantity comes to 22.6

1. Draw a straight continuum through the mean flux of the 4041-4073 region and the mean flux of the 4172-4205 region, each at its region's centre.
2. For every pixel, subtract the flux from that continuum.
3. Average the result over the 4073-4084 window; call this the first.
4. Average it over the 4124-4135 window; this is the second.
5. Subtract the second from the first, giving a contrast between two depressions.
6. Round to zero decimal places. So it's -1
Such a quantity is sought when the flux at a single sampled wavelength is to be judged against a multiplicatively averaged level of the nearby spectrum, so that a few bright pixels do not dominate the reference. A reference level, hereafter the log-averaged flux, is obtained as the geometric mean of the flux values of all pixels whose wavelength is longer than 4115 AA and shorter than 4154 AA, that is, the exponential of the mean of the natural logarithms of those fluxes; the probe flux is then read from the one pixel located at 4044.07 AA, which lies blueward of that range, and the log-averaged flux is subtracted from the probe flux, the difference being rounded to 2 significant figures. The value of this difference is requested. 1.9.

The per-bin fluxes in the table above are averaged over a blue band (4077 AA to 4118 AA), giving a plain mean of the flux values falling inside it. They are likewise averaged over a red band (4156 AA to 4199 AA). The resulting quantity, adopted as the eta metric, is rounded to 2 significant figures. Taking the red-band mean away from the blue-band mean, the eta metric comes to -3.1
